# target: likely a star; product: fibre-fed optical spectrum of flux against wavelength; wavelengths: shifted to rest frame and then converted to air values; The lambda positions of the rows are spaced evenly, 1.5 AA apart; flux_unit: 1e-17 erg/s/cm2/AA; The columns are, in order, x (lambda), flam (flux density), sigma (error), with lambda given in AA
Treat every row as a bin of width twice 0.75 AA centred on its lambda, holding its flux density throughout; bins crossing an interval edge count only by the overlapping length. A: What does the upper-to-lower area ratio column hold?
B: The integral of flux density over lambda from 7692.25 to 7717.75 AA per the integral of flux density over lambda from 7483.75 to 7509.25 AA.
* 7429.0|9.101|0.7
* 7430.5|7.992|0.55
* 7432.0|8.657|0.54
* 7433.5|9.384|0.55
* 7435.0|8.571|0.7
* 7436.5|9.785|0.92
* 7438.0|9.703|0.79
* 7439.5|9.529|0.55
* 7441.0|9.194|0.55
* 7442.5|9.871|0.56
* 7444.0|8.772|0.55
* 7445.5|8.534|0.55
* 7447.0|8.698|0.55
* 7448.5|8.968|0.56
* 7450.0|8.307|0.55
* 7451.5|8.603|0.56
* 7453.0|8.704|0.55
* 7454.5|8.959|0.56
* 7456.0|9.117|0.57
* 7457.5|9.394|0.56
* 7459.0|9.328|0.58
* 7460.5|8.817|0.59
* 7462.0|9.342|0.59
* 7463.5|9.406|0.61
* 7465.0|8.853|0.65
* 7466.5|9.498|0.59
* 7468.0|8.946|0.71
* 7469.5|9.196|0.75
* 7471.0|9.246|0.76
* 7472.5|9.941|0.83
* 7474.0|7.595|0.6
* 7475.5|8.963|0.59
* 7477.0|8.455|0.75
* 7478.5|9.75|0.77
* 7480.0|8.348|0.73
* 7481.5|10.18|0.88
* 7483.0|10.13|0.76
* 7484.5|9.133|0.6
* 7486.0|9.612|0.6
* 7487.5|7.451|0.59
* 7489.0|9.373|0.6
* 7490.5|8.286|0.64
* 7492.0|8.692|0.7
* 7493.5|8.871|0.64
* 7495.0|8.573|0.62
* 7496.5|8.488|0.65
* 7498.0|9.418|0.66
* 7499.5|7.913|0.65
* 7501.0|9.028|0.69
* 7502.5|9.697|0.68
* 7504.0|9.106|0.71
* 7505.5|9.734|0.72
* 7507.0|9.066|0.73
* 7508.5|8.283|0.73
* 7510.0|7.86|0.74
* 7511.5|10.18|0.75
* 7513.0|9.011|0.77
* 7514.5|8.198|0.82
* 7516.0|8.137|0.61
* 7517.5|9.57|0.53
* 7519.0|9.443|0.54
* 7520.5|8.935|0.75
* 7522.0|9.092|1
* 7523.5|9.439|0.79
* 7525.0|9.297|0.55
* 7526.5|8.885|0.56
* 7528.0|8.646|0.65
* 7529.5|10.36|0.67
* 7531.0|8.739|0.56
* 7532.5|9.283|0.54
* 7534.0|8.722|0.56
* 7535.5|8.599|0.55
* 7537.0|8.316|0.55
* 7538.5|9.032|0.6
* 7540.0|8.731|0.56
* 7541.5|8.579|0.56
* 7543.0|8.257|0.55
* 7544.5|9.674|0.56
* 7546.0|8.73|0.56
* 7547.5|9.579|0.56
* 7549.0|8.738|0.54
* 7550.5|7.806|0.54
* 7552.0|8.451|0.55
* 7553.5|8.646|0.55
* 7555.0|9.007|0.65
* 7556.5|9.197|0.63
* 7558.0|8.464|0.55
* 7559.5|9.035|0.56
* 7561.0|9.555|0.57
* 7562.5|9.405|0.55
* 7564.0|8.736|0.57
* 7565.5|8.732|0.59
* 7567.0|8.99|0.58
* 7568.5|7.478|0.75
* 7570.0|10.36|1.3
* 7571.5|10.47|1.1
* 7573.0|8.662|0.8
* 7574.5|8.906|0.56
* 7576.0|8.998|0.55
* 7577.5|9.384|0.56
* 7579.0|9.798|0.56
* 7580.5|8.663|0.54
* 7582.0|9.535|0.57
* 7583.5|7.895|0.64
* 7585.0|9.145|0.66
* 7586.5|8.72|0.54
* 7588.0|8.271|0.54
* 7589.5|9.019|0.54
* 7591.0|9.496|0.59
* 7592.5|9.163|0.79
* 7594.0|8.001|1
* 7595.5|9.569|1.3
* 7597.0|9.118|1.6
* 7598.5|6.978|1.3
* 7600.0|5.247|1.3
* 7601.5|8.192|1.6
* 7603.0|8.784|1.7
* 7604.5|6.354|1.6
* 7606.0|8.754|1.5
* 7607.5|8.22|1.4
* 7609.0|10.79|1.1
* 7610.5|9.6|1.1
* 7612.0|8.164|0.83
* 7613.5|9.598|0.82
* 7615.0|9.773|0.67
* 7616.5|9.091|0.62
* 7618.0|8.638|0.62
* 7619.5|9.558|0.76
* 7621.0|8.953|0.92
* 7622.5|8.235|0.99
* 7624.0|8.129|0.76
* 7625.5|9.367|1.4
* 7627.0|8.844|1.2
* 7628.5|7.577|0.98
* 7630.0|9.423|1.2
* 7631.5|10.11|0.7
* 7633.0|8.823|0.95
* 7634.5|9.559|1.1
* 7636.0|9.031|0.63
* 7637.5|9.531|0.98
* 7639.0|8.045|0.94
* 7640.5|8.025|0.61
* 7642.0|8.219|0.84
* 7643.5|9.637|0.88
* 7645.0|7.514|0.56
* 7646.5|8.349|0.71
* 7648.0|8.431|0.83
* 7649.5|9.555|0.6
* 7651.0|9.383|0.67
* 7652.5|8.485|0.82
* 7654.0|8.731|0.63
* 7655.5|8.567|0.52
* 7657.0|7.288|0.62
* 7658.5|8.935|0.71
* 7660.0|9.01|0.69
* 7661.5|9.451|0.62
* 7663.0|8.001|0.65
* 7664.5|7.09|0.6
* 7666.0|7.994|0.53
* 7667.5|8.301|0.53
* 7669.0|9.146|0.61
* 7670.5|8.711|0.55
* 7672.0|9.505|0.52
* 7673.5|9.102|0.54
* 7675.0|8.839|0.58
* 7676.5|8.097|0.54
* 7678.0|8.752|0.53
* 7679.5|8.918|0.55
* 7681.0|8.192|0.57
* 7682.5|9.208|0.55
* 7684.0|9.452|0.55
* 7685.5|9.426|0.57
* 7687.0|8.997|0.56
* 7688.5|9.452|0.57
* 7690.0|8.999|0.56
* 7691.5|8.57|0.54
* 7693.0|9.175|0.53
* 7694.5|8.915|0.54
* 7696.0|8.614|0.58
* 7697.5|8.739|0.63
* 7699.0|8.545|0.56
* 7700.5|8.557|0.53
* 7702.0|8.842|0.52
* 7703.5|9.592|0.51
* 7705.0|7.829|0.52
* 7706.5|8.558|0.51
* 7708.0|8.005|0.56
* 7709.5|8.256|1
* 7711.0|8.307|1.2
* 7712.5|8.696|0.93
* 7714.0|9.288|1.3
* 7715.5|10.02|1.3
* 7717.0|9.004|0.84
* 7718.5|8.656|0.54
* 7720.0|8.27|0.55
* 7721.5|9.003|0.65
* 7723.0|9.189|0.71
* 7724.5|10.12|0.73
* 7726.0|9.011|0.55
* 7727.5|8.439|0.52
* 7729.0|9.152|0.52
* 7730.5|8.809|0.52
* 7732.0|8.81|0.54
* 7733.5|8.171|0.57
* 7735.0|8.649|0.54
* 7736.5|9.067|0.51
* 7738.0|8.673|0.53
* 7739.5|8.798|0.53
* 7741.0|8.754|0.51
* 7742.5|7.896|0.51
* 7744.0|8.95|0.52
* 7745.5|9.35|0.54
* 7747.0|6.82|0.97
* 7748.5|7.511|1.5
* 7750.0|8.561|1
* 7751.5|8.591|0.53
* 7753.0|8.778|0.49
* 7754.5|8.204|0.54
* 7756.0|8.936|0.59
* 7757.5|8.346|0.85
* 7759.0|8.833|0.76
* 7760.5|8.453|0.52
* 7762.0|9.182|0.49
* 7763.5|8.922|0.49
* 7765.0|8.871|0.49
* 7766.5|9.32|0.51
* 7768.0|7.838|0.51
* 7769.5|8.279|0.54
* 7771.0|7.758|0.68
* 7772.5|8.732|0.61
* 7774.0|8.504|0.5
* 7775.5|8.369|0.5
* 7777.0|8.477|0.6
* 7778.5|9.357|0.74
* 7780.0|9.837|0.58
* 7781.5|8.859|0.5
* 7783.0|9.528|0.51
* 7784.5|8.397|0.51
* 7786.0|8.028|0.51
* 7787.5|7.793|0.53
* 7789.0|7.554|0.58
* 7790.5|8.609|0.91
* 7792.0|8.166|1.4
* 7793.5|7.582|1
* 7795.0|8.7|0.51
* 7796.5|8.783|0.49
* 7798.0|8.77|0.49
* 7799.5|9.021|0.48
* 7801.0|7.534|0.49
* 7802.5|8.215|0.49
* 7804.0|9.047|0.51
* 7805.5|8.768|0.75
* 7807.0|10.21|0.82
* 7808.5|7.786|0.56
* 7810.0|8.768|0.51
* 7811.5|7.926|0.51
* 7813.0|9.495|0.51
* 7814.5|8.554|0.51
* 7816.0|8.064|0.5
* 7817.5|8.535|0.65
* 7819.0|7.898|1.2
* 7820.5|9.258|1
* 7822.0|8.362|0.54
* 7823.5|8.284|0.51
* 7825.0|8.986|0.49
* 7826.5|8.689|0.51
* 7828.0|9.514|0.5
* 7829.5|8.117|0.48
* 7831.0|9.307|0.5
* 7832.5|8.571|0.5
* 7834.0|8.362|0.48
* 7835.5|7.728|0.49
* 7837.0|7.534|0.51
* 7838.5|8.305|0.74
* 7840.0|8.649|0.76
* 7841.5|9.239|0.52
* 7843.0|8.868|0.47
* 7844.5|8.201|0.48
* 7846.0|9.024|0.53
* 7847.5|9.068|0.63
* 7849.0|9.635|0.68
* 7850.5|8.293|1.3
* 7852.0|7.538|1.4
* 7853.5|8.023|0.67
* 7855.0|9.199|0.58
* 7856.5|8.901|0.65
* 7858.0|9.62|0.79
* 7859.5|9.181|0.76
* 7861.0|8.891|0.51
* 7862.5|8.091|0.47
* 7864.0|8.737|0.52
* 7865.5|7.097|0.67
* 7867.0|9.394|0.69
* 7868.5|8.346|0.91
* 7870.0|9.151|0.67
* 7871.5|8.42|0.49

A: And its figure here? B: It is 0.99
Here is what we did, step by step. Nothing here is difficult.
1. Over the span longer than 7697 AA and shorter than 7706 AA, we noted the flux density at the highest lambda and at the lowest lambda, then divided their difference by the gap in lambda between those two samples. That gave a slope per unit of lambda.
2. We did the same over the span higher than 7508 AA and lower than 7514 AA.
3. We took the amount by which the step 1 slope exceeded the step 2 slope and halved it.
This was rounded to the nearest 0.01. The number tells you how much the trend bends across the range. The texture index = -0.14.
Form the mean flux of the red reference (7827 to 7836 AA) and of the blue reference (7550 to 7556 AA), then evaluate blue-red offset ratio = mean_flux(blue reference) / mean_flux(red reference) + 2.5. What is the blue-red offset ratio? 3.49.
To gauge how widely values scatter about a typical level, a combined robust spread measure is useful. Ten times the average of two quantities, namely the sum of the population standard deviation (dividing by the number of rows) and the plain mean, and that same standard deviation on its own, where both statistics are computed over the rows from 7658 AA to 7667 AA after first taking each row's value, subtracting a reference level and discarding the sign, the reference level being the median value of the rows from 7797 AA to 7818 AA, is 7.8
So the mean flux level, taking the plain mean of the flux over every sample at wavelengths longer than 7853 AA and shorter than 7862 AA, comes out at 8.97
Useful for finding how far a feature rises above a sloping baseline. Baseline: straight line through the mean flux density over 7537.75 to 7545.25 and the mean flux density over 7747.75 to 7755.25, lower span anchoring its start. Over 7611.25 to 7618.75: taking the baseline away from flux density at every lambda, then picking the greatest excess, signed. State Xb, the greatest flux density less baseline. 1.10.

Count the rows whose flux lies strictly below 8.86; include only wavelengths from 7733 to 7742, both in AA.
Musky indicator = 5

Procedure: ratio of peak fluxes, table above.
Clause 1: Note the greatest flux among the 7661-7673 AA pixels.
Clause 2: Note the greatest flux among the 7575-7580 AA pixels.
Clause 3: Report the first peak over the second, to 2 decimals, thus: 0.97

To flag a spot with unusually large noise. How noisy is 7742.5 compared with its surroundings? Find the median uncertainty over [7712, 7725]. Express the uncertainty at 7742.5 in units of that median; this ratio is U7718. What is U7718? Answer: 0.70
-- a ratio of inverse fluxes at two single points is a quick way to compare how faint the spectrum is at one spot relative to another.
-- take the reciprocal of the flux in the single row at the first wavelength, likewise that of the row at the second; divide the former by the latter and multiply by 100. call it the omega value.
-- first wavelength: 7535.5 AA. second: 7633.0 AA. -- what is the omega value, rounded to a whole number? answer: 103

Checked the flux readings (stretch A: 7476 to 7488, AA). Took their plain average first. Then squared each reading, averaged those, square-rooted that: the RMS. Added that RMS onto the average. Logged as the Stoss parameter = 18.3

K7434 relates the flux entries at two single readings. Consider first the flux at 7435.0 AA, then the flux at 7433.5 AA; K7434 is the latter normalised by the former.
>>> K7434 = 1.09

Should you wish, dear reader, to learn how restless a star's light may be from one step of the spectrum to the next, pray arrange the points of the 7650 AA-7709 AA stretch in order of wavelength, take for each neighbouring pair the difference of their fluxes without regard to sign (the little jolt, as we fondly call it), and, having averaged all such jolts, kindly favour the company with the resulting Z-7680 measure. 0.58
